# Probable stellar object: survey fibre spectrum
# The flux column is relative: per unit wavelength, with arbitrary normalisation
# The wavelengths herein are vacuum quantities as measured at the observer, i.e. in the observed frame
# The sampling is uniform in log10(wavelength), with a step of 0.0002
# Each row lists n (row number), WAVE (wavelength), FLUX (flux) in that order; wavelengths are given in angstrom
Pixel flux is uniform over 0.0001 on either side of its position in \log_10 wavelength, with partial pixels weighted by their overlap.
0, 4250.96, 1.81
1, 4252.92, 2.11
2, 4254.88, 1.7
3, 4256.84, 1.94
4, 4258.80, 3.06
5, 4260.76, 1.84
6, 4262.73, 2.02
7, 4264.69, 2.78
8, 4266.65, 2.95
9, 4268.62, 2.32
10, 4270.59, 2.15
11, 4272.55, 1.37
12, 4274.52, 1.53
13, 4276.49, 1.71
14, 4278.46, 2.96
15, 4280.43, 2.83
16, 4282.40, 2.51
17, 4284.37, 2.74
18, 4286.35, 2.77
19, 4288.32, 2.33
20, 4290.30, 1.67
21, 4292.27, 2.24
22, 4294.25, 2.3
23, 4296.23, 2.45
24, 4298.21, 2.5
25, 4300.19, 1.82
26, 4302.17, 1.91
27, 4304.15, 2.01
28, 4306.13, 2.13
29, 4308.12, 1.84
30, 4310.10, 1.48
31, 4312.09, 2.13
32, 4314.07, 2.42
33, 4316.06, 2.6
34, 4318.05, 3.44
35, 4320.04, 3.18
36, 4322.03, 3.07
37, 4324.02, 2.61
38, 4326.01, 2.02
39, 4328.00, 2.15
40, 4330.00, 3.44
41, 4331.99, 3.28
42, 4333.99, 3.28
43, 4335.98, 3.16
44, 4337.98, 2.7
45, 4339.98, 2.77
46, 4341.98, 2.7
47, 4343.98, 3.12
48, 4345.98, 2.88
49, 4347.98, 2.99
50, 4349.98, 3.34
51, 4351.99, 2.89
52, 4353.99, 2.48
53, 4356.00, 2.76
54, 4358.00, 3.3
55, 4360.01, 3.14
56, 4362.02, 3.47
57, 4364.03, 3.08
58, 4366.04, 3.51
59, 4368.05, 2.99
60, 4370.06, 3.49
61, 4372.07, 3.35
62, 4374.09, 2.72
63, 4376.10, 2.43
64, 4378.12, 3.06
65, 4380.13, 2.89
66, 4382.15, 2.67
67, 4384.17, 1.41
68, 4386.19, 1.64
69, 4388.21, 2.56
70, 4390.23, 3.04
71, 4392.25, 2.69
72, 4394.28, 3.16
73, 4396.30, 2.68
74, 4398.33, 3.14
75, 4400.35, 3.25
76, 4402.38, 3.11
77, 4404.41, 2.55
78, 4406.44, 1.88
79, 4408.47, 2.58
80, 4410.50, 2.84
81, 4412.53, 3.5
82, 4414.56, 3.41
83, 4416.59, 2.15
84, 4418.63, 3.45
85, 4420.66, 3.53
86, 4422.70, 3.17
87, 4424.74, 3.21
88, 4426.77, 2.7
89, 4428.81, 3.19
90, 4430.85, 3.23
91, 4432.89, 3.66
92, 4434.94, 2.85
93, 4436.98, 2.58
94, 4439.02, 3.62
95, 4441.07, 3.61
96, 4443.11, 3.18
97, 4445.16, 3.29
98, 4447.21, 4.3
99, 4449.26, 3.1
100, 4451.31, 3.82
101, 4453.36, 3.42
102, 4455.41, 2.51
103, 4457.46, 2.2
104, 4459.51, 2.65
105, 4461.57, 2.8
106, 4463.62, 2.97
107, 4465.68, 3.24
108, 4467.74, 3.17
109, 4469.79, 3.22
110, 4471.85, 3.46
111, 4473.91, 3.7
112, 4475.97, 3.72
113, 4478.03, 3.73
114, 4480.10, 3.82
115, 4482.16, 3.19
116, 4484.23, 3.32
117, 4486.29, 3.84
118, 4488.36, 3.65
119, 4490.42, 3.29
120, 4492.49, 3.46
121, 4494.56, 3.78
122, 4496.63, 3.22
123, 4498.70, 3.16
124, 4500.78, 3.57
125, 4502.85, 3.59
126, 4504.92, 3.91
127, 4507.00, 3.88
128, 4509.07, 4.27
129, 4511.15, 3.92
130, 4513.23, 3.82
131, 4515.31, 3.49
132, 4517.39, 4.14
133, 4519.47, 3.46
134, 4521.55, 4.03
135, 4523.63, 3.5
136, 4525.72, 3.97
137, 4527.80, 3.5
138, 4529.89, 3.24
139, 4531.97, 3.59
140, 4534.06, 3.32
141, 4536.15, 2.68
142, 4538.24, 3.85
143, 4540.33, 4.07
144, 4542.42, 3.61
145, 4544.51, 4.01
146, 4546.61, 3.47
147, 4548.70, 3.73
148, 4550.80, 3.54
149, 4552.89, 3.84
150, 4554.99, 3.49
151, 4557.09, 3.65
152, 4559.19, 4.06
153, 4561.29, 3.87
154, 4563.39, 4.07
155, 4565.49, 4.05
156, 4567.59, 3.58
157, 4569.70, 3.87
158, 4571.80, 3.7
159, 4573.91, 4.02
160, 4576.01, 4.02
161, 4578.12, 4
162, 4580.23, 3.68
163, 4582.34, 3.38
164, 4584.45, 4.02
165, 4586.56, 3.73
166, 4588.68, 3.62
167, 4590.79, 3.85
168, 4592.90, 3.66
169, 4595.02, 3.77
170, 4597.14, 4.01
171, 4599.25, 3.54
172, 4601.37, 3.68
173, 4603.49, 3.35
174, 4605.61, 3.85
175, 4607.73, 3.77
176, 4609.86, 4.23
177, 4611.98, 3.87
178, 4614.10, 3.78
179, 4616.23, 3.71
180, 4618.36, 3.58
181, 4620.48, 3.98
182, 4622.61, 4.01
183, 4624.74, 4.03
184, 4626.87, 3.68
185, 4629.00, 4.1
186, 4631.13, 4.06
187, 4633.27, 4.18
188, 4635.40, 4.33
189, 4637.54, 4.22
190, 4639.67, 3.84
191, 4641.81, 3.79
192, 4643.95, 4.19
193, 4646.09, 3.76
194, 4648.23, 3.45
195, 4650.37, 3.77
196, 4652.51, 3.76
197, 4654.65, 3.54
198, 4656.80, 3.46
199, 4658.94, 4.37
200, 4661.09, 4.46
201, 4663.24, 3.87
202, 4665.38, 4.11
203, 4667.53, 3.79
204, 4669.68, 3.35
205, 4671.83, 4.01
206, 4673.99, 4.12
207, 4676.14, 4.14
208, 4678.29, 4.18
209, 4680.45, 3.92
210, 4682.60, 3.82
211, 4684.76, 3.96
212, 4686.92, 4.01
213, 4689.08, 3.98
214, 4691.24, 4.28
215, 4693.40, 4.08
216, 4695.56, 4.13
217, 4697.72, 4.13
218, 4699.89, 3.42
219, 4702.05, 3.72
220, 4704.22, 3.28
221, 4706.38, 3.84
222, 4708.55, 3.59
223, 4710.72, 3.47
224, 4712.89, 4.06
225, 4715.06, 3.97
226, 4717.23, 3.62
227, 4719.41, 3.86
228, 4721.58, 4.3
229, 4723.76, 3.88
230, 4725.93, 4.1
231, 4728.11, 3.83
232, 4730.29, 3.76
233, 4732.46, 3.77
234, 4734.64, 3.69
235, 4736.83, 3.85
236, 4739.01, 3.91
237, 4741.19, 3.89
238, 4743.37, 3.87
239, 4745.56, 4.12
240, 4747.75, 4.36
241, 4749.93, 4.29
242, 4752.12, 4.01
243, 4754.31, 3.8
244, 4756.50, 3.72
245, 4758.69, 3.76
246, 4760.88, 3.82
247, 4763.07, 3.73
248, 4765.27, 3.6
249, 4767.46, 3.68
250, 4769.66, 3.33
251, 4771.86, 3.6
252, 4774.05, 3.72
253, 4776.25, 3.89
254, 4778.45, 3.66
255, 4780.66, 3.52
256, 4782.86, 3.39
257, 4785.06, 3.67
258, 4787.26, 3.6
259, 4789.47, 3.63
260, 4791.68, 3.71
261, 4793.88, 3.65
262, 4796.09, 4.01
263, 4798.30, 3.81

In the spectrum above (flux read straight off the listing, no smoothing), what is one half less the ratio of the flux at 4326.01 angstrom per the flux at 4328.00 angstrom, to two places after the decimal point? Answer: -0.44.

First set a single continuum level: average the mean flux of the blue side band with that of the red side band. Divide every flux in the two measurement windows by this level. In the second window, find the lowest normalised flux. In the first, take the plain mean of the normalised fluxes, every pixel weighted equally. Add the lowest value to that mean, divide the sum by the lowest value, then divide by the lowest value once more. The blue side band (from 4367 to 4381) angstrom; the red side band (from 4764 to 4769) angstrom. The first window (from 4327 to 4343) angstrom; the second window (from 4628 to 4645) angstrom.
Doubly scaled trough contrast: 1.55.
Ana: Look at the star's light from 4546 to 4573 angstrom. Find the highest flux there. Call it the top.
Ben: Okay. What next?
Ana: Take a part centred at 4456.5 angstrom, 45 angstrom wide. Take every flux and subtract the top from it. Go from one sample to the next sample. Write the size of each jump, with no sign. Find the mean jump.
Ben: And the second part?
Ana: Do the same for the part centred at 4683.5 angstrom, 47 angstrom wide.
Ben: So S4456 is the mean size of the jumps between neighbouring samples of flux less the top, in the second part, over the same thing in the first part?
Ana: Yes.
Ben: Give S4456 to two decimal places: 0.69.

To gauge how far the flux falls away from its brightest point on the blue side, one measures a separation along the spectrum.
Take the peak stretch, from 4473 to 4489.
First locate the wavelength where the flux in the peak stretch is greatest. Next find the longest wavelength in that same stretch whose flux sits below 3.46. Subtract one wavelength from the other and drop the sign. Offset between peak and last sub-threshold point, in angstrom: 2.1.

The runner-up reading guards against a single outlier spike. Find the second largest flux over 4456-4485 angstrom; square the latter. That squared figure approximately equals 14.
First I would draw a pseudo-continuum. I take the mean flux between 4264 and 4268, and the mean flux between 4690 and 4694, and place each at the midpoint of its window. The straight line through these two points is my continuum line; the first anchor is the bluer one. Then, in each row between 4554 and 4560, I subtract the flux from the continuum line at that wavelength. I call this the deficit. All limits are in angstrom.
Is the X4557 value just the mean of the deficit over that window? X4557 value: 0.03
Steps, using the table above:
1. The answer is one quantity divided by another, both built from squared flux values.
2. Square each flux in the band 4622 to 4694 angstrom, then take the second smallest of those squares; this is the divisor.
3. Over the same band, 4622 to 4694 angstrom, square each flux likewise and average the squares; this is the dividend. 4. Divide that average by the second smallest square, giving 1.3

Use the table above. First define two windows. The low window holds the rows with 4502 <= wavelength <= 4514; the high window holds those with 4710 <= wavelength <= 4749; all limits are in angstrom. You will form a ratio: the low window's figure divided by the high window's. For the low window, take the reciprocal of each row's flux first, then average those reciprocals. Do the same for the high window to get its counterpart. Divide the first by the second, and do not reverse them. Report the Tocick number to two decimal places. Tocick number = 1.00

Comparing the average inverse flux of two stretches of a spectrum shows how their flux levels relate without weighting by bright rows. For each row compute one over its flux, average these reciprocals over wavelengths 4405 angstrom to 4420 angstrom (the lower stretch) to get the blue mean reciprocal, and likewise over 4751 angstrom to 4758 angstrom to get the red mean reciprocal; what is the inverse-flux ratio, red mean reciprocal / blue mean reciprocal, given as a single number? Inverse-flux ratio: 0.70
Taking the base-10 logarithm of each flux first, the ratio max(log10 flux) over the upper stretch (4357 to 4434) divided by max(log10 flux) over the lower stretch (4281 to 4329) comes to 1.05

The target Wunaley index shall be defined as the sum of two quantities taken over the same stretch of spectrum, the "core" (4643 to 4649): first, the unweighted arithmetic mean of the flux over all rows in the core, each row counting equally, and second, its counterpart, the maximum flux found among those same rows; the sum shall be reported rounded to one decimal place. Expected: 8.0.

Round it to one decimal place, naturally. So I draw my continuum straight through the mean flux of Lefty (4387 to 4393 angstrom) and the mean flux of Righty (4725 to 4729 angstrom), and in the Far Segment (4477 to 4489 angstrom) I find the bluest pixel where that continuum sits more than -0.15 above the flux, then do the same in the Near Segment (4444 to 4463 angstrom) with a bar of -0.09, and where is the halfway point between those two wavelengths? 4468.8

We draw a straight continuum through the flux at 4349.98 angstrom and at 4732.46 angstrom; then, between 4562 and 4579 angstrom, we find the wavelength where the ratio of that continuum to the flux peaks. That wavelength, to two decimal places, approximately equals 4567.59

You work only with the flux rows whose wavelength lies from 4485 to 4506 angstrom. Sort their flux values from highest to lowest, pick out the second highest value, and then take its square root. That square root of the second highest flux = 1.96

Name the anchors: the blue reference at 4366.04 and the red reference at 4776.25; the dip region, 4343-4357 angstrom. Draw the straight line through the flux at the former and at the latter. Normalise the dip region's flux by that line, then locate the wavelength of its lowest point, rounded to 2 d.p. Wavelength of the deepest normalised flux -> 4353.99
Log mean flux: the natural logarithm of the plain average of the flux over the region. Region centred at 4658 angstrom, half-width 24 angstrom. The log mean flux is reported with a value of 1.37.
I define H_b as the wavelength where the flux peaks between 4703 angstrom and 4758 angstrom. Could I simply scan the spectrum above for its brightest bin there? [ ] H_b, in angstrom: 4747.75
